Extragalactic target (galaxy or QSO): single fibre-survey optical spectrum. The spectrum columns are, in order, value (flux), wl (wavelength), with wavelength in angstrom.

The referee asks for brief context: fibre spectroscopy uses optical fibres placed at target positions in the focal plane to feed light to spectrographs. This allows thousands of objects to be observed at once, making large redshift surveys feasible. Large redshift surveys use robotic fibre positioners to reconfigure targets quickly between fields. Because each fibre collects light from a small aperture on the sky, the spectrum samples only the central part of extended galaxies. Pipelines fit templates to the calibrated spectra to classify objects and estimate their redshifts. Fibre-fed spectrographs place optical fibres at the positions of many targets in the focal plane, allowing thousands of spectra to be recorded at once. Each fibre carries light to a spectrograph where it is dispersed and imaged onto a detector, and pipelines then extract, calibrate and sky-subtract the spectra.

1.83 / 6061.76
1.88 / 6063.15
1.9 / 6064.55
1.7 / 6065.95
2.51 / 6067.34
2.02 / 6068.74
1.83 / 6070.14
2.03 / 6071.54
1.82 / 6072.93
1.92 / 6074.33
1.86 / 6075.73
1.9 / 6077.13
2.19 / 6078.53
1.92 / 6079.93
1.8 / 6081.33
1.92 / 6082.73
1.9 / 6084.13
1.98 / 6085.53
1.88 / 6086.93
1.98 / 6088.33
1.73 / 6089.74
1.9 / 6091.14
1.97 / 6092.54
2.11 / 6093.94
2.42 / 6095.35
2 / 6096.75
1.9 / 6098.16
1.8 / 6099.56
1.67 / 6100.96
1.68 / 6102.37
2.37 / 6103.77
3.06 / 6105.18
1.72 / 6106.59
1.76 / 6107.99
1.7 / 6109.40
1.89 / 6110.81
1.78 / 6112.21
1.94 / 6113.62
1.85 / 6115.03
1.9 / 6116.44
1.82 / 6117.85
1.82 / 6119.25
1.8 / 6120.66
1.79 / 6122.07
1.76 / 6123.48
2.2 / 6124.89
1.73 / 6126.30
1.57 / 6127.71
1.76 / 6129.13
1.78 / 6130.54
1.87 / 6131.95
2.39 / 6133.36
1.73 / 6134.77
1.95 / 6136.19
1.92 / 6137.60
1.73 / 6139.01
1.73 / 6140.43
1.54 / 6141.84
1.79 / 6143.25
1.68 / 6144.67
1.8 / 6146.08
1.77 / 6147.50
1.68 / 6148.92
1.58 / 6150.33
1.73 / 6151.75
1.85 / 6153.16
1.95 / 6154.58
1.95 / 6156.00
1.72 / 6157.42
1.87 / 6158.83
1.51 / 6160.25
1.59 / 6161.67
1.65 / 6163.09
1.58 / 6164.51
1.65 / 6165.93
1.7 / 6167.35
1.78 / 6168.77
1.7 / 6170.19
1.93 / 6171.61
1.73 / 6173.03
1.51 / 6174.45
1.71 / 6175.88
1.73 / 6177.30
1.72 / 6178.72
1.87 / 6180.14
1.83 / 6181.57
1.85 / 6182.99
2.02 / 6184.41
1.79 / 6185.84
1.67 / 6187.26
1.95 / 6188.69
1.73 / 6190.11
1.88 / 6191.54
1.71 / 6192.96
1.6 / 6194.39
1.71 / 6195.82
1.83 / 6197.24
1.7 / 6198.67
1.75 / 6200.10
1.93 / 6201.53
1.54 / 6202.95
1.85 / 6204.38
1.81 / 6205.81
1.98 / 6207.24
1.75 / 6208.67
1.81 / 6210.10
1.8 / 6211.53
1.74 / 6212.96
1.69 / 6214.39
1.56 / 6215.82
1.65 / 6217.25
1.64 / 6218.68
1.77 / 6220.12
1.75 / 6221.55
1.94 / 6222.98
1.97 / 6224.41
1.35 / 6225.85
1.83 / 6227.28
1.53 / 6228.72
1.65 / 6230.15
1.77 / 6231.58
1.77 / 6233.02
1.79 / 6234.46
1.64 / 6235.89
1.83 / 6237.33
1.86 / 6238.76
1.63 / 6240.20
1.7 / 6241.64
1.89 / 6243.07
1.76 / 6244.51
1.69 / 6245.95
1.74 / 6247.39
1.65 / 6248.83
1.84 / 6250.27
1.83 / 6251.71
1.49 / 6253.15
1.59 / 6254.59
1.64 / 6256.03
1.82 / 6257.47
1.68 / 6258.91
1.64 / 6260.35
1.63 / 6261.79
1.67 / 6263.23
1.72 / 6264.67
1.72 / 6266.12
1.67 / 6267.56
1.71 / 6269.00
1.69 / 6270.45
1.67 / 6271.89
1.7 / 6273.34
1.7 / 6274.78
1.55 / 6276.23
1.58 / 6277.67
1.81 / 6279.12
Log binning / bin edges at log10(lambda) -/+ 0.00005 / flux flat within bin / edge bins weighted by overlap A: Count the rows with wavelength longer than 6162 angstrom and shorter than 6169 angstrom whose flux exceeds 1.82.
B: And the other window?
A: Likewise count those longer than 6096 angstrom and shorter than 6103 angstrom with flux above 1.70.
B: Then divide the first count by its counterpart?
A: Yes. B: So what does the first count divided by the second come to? 0.0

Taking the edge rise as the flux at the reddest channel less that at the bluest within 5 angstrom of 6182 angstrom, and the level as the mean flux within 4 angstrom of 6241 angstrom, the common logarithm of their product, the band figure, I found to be -1.0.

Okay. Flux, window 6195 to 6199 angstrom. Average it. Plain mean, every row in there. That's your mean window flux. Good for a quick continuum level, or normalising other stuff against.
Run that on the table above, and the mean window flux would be 1.75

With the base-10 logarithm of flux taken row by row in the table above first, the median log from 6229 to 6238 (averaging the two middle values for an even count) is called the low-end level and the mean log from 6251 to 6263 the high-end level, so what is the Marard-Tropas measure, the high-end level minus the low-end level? -0.027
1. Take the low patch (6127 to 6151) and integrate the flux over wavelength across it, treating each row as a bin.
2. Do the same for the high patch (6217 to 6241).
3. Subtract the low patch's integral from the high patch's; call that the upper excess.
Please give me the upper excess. -1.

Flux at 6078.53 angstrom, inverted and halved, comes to 0.23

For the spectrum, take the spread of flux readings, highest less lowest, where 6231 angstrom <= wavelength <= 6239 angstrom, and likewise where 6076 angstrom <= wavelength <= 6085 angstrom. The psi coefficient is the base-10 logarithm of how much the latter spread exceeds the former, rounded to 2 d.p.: -0.77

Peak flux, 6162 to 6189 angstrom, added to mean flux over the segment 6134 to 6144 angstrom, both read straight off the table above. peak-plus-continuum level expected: 3.79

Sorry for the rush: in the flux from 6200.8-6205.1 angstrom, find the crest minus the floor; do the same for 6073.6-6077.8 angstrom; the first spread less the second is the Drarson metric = 0.33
